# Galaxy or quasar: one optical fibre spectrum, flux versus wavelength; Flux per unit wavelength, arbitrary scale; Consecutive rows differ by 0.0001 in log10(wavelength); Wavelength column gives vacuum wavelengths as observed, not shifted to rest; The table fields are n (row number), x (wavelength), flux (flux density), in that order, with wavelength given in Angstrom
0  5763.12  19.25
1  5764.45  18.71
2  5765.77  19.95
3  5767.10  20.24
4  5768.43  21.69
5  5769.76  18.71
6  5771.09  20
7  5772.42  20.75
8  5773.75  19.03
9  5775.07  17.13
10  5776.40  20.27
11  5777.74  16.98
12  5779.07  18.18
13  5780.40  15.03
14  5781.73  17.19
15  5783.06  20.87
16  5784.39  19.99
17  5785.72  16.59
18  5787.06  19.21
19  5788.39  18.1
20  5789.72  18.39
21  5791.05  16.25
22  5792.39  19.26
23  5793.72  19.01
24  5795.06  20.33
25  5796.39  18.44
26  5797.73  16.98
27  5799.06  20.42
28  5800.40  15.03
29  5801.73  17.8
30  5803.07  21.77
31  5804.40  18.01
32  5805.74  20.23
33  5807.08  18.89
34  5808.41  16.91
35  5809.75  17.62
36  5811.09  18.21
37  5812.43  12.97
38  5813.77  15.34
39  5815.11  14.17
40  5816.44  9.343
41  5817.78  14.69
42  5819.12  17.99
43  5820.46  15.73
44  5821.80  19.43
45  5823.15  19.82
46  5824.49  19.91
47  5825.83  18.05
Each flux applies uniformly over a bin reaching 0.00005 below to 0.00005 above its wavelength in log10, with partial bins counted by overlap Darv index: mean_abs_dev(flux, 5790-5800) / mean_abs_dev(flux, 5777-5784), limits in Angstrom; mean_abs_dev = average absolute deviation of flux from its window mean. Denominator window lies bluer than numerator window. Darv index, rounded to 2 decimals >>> 0.83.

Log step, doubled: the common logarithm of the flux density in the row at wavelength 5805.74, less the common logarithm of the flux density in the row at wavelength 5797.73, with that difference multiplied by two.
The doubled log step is 0.15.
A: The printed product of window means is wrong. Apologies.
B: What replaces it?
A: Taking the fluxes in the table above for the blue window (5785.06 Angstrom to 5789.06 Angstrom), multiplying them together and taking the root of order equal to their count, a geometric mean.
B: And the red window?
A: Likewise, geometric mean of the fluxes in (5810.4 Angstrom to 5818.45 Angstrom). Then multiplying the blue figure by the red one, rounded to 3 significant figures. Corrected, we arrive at 248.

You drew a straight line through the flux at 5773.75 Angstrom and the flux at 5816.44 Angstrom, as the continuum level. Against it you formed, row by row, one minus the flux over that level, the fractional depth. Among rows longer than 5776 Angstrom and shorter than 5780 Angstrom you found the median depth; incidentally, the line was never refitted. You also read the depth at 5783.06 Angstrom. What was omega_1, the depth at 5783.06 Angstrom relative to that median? 11.7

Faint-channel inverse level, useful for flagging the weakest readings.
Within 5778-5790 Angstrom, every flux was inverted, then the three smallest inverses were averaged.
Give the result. 0.0500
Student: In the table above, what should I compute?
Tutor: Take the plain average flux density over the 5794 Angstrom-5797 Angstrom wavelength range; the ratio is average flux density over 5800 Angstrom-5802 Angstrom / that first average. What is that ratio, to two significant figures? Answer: 0.85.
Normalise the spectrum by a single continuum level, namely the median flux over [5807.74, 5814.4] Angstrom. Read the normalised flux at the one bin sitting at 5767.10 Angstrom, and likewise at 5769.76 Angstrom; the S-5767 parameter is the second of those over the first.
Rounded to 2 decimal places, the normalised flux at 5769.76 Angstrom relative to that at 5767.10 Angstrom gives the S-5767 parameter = 0.92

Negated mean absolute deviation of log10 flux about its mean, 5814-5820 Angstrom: -0.083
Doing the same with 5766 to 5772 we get -0.017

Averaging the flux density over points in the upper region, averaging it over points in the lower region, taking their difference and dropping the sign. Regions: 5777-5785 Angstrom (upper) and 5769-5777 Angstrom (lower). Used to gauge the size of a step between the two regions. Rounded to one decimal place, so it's 1.3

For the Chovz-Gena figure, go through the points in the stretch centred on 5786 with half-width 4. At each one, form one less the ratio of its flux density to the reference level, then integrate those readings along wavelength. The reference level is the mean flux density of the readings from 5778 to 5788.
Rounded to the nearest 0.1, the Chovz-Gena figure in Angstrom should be -0.3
